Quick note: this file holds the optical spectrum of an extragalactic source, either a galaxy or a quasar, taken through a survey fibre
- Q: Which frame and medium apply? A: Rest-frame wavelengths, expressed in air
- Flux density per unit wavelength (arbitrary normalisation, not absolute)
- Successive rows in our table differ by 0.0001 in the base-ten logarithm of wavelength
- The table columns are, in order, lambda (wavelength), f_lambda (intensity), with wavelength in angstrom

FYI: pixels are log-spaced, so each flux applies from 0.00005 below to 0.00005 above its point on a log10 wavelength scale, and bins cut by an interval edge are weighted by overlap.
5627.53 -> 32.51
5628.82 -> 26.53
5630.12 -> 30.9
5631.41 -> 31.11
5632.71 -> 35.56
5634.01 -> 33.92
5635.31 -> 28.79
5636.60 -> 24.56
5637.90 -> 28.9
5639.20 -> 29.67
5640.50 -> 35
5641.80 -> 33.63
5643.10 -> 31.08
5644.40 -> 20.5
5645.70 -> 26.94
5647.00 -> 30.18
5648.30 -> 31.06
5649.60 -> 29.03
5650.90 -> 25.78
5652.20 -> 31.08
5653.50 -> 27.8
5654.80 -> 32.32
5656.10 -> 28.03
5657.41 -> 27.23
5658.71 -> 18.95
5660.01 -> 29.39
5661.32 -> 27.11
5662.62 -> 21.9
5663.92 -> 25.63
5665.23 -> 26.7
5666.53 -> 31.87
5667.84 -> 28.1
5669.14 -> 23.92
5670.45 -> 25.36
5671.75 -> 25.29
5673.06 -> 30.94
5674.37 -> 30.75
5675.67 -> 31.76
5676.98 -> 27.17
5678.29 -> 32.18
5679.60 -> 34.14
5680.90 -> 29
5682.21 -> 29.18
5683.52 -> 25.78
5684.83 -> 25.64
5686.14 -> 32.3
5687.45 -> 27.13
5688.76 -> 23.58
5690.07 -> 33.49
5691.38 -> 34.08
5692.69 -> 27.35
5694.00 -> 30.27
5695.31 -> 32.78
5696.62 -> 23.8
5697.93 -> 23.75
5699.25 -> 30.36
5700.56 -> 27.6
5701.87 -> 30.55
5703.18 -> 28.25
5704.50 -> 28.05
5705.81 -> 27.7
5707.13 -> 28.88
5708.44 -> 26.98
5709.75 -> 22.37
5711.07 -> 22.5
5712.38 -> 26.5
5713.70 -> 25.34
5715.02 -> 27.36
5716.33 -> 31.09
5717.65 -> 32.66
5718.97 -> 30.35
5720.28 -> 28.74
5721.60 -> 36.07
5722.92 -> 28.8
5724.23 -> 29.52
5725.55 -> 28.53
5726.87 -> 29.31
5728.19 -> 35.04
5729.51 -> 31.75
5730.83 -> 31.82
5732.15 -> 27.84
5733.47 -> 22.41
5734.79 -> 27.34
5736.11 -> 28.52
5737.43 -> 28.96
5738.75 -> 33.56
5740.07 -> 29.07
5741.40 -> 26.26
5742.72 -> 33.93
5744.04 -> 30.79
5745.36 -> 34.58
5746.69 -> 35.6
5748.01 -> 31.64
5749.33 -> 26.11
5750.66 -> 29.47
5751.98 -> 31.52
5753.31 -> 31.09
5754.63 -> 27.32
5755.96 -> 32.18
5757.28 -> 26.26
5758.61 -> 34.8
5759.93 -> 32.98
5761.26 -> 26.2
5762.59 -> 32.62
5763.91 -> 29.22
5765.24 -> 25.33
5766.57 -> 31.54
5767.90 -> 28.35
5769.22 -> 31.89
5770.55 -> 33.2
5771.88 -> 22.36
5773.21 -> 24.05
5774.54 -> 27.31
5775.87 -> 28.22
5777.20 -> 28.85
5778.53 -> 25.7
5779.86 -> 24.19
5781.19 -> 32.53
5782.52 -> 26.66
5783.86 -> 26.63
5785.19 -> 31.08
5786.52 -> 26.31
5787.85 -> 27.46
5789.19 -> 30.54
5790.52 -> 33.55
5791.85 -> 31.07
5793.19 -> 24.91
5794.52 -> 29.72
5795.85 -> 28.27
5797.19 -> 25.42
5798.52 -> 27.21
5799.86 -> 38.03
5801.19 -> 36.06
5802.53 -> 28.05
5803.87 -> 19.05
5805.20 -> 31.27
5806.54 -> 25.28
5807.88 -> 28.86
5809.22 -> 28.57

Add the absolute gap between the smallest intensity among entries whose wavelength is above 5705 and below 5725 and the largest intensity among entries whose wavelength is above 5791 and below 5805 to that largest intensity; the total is 53.7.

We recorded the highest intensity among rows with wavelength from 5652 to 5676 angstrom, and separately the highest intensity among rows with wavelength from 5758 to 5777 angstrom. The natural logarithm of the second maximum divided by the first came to 0.074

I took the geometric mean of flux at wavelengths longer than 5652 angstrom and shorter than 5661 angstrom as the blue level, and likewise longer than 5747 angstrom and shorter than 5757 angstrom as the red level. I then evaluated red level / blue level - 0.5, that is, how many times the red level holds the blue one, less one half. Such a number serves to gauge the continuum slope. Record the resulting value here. 0.58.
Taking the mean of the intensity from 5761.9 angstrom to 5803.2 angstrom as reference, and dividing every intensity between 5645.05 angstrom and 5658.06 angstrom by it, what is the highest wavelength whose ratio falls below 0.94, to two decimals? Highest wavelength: 5650.90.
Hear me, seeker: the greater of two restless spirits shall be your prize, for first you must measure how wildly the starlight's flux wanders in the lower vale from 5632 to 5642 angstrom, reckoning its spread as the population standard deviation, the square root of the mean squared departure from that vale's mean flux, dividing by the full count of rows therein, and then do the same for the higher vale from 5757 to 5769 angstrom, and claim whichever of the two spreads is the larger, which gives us 3.61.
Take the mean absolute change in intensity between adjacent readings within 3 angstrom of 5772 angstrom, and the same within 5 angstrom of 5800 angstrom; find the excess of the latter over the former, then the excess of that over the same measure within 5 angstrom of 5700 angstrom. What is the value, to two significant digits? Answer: -1.9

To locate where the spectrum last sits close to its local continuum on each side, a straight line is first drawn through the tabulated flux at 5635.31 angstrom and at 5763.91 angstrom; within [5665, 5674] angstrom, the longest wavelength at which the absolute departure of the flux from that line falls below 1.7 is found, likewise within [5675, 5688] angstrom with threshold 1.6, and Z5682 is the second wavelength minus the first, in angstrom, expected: 14.4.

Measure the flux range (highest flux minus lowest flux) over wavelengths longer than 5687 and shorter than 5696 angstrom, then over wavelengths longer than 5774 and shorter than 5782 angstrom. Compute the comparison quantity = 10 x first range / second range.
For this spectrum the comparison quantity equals 13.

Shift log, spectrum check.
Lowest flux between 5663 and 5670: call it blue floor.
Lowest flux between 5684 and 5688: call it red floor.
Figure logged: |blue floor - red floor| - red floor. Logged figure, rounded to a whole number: -24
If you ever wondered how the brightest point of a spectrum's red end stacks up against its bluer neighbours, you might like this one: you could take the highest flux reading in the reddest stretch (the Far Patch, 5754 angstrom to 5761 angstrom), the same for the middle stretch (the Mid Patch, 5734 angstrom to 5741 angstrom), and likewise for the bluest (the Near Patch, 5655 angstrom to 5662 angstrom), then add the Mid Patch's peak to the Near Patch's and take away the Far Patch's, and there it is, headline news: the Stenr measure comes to 28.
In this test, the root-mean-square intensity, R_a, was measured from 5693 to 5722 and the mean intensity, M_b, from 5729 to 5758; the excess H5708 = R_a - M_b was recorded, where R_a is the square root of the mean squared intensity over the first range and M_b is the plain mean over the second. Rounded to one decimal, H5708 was -1.4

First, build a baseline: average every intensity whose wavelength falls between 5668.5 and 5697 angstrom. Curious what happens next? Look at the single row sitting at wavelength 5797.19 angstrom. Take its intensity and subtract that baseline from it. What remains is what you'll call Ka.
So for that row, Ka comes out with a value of -3.5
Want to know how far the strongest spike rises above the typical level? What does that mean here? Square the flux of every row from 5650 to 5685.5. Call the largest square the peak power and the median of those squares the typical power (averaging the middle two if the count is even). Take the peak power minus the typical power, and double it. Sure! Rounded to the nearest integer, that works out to 785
